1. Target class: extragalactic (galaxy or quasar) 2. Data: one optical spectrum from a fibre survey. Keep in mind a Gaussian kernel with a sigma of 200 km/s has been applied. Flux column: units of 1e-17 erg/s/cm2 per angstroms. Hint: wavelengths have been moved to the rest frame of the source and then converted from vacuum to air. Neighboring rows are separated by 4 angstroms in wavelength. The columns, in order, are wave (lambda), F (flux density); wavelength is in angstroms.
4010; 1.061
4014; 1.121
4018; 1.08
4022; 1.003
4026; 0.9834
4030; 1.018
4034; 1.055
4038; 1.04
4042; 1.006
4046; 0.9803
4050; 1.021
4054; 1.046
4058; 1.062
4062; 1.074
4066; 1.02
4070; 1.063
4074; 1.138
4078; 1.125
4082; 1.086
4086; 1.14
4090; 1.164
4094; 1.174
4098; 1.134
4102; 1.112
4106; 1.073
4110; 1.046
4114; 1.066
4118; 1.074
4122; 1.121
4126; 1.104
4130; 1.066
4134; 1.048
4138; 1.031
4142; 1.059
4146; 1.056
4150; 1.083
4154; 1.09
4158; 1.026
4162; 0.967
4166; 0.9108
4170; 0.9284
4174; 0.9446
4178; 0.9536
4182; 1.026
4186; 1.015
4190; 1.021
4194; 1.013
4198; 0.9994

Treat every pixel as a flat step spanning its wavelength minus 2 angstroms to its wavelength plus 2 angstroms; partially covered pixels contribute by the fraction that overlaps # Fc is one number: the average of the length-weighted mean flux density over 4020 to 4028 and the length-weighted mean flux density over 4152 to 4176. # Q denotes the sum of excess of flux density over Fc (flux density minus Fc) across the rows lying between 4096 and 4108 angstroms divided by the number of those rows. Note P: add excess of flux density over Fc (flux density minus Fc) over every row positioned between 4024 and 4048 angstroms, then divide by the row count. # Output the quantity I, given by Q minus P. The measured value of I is 0.09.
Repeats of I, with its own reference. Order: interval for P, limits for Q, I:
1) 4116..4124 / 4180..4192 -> -0.08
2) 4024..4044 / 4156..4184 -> -0.06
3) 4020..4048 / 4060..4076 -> 0.06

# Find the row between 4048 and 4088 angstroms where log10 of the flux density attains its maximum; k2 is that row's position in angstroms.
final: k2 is 4086 angstroms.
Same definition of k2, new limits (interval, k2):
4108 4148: 4122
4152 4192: 4154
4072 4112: 4094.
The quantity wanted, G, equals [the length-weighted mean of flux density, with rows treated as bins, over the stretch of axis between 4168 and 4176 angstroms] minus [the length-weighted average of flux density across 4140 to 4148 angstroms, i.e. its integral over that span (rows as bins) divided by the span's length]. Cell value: -0.12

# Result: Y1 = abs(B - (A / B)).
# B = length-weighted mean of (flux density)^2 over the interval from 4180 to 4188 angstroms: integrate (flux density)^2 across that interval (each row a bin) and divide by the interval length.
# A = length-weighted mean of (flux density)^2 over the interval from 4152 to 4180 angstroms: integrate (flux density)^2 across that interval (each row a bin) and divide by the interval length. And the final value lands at 0.13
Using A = 0.95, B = 1.04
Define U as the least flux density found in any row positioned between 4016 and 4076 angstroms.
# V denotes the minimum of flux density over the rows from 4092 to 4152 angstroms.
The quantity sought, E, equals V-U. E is 0.05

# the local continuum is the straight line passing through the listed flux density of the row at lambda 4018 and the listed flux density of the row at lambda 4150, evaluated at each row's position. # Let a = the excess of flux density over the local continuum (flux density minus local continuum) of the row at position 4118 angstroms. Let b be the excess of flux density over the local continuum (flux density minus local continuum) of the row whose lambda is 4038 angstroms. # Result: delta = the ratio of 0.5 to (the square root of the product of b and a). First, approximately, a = -0.008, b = -0.04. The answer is 27.3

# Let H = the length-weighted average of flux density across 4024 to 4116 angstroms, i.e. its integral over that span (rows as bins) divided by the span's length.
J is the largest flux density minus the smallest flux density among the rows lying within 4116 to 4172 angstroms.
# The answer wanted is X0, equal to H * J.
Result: 0.23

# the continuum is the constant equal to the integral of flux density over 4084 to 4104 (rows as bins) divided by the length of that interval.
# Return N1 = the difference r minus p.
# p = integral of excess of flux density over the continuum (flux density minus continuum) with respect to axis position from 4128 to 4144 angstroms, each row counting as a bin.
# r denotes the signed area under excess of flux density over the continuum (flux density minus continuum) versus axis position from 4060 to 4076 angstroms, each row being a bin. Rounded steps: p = -1.5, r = -1.1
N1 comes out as 0.36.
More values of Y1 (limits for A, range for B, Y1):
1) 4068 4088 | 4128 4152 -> 0.01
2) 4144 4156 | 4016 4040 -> 0.03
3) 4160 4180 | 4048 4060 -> 0.27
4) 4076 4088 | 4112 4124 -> 0.13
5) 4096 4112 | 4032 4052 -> 0.10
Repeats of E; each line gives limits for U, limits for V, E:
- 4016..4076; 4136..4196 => -0.07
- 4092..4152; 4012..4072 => -0.05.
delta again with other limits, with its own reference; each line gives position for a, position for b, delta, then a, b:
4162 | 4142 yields 9.5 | -0.116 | -0.02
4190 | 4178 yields 5.5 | -0.063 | -0.13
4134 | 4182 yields 11.2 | -0.035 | -0.06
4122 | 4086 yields 10.5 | 0.039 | 0.06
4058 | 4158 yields 15.2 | -0.019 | -0.06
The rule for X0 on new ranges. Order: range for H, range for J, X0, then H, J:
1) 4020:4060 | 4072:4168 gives 0.27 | 1.02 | 0.26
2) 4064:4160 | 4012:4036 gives 0.15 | 1.09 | 0.14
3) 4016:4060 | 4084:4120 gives 0.13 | 1.03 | 0.13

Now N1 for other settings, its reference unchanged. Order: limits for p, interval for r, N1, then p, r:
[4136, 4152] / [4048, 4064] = -0.10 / -1.4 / -1.5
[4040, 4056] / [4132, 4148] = 0.56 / -2.1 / -1.5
